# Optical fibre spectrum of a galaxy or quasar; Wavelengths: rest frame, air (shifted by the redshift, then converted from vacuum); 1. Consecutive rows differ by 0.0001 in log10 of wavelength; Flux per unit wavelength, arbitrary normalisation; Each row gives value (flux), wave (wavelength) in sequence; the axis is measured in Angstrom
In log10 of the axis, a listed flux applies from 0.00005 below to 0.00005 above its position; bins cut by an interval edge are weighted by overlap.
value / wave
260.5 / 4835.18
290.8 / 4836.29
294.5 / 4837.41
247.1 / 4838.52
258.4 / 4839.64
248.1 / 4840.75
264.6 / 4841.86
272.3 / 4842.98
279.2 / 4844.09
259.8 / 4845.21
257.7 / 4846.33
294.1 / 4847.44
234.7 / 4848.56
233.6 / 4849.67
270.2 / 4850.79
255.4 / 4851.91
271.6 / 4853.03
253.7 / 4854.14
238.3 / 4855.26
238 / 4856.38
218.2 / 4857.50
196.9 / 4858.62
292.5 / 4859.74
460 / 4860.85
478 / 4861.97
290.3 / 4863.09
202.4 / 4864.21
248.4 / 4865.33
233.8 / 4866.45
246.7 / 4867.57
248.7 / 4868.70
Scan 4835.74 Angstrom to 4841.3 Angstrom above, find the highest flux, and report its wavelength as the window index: 4837.41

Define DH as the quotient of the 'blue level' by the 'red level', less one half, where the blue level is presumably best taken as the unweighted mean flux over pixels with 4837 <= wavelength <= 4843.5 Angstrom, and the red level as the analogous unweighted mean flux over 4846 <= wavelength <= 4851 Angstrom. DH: 0.52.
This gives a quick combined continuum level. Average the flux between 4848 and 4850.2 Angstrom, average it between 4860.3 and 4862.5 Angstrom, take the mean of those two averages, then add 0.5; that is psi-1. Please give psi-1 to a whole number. 352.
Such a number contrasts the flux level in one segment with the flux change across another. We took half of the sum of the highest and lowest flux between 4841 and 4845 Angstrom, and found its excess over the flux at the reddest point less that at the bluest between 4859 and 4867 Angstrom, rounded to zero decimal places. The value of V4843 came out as 331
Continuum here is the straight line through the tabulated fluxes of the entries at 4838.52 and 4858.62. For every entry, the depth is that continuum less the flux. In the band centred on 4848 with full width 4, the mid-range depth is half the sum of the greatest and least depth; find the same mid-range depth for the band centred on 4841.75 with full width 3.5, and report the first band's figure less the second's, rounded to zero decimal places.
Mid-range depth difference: -20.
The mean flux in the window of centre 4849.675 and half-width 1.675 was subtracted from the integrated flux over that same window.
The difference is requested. 579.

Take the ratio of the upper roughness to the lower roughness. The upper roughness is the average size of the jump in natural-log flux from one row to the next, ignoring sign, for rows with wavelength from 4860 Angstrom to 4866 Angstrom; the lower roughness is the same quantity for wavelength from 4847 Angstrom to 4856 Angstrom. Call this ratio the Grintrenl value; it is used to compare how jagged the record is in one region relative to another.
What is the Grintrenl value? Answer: 3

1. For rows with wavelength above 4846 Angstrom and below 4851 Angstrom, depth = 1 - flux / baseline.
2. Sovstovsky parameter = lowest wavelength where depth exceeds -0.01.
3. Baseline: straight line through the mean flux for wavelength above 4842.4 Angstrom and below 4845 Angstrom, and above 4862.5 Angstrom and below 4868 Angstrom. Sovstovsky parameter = 4846.33 Angstrom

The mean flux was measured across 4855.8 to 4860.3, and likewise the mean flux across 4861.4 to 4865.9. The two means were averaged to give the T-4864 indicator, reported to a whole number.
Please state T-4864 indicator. 271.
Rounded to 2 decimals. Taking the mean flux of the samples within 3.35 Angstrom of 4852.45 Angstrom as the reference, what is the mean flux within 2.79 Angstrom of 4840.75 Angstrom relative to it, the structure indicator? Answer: 1.02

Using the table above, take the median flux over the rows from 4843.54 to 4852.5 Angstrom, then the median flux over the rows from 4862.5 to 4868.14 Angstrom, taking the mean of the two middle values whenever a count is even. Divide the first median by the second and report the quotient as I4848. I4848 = 1.05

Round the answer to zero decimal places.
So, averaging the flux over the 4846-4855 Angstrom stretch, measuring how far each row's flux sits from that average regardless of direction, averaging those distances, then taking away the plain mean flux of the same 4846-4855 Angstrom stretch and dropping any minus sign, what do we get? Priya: 244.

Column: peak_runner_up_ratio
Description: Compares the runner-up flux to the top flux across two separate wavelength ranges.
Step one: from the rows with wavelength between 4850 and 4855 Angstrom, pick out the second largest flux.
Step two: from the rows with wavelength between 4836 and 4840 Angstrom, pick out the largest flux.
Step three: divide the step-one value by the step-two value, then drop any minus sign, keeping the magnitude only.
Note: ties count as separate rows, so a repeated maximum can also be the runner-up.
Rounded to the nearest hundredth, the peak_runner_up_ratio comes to 0.92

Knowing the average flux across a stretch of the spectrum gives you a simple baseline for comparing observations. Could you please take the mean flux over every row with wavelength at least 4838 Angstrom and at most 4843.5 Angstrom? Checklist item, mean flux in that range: 258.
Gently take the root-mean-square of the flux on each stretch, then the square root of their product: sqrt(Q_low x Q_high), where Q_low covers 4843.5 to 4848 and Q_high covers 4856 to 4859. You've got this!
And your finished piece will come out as 244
